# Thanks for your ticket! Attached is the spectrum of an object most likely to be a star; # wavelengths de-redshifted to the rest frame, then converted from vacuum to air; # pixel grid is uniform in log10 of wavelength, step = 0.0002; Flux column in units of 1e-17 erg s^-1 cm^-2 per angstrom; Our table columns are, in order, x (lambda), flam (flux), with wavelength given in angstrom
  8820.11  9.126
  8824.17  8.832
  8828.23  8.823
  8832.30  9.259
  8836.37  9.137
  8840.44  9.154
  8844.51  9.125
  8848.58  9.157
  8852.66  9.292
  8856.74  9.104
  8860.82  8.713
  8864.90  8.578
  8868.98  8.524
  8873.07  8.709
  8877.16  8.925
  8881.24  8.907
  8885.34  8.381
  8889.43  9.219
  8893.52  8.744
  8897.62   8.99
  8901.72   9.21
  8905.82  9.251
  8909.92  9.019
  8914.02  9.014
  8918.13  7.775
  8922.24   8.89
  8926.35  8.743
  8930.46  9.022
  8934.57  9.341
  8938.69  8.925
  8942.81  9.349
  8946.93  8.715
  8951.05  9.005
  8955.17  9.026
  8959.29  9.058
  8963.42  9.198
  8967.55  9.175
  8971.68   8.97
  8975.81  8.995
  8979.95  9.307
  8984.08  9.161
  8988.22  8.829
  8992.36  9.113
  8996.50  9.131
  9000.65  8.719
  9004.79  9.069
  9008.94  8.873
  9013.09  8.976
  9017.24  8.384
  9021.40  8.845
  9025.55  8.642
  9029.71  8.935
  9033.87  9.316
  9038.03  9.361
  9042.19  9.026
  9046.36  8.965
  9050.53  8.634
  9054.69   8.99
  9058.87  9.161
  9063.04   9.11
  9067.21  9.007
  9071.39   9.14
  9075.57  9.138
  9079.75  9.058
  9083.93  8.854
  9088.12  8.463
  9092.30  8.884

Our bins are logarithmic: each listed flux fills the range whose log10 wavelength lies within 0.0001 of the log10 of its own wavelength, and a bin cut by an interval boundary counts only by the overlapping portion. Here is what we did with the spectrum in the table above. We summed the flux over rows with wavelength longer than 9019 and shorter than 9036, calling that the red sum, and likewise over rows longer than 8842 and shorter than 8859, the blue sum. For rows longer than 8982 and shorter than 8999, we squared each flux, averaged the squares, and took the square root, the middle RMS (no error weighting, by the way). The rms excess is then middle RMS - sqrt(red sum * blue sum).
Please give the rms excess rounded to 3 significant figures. -27.1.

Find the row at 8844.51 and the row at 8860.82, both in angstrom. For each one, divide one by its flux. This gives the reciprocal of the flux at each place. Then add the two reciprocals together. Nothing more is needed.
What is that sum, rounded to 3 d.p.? 0.224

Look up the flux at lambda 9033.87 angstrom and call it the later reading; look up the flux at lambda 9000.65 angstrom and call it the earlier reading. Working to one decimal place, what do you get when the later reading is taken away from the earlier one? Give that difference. -0.6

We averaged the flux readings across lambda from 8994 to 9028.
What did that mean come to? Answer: 8.83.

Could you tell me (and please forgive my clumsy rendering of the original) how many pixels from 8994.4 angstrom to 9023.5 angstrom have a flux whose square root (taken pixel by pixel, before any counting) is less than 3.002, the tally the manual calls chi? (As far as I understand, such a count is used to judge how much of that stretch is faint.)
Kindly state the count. 5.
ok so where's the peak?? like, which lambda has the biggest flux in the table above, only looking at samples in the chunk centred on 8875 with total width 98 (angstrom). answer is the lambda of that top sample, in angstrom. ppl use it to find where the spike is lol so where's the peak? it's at 8852.66 angstrom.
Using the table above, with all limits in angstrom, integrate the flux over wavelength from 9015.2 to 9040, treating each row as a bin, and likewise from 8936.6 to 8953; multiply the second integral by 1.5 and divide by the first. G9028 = 1.0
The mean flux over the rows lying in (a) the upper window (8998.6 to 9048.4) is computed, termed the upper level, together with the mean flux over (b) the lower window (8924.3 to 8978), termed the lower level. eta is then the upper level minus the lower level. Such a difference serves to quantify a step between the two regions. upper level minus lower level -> -0.11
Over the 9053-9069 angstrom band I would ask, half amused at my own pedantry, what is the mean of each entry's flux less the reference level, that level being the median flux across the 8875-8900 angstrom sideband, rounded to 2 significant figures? 0.15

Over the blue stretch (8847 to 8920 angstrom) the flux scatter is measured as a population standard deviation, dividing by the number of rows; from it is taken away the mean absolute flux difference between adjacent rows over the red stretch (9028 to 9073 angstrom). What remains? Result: 0.17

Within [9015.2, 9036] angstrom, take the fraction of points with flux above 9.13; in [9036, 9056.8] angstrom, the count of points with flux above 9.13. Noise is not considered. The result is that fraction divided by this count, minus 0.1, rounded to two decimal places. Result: 0.10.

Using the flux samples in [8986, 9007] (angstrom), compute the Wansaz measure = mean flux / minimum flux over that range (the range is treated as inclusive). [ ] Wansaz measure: 1.03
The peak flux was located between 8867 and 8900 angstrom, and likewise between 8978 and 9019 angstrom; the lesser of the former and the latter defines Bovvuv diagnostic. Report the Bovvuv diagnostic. 9.22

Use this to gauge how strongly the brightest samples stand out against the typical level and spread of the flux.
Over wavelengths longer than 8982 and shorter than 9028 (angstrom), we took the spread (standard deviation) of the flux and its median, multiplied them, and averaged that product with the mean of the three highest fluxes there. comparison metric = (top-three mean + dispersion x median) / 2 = 5.6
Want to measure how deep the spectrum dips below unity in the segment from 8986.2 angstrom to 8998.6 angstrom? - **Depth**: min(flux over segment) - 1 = 7.83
